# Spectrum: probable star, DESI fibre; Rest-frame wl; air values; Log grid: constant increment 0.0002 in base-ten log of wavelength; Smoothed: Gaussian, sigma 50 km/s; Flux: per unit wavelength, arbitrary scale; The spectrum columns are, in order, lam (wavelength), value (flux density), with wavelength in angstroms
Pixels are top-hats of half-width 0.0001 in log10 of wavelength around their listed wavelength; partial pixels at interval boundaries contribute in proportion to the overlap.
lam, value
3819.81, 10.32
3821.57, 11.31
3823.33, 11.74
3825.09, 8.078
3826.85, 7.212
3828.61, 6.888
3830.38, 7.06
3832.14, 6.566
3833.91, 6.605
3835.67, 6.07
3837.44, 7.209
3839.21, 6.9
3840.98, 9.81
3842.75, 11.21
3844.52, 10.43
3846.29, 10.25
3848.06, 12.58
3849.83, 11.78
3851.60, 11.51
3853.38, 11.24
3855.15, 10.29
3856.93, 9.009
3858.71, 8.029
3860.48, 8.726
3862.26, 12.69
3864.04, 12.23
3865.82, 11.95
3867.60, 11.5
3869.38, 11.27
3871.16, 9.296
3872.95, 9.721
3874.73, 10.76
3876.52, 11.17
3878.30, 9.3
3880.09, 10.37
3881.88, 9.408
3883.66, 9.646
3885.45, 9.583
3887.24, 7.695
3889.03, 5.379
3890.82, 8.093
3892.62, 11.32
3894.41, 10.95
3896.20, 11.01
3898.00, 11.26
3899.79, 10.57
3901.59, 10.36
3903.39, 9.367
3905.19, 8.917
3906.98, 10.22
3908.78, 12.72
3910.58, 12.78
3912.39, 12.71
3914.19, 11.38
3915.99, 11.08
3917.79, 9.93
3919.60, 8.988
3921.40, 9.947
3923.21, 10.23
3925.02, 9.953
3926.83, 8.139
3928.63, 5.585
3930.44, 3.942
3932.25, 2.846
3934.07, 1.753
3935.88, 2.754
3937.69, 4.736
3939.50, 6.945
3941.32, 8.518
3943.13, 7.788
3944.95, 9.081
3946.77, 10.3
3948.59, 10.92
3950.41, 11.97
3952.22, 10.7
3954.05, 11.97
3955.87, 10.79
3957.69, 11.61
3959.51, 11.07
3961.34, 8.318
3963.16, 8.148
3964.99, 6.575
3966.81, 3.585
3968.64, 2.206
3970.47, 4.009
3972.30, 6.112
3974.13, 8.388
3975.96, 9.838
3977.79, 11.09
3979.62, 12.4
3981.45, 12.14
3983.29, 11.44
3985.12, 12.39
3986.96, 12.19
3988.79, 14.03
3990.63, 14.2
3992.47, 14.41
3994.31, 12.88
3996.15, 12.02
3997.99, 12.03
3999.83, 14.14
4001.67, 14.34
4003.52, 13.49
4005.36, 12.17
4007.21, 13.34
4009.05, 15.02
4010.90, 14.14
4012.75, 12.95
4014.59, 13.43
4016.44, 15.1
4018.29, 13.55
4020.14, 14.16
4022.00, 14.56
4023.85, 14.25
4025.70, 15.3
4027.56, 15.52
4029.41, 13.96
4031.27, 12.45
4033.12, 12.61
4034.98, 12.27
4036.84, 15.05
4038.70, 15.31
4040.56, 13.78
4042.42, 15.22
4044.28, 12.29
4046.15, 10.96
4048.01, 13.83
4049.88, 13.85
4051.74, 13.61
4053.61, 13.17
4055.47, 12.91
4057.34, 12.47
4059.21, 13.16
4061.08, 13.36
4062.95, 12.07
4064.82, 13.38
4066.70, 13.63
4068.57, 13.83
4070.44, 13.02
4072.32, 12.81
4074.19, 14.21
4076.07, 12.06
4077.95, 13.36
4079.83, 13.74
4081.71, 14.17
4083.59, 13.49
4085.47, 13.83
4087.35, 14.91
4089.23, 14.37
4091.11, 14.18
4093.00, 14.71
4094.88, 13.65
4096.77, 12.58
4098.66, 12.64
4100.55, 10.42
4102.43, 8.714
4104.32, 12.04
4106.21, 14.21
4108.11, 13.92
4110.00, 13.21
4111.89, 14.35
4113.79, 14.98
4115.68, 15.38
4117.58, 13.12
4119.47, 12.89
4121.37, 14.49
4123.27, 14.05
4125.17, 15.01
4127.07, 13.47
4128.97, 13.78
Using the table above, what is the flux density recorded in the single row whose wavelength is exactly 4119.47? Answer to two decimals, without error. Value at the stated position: 12.89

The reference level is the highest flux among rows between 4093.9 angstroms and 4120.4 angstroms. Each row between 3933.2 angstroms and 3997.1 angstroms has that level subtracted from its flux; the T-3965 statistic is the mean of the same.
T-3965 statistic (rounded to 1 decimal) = -6.0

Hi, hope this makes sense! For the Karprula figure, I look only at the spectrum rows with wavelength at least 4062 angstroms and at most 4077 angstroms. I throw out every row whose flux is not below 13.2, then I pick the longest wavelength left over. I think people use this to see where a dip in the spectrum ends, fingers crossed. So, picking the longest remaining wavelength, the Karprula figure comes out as 4076.07 angstroms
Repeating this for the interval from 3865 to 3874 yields 3872.95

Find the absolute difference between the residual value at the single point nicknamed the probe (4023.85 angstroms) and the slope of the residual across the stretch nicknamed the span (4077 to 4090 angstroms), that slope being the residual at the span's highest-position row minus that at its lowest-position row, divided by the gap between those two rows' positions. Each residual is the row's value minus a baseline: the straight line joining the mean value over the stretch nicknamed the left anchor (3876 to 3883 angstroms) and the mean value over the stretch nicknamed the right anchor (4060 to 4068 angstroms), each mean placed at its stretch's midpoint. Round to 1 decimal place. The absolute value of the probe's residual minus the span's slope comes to 1.7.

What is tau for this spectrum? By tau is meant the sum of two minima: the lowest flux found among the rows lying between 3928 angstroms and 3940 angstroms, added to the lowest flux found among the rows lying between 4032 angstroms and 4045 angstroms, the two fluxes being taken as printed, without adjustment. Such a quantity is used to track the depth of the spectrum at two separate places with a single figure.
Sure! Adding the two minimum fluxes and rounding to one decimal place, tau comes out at 14.0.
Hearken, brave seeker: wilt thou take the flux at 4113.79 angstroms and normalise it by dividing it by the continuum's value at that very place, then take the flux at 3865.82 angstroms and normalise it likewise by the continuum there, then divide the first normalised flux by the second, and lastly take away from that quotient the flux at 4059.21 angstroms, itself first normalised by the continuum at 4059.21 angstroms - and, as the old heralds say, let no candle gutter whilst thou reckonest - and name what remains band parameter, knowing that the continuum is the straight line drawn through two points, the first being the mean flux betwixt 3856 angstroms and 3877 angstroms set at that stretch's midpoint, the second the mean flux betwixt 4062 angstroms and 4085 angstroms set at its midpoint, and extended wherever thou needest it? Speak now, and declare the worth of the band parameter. -0.05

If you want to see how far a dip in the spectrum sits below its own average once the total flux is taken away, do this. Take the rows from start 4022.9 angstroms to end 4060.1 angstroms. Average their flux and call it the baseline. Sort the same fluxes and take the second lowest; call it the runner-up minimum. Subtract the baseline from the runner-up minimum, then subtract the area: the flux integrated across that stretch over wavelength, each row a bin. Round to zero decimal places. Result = -507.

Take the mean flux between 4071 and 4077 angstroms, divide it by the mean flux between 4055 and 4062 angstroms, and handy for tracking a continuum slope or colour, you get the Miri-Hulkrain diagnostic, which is 1.0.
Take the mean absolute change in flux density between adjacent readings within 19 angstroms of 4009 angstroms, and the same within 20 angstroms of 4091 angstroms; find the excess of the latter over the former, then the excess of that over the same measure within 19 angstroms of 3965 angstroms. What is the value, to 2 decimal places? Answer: -1.17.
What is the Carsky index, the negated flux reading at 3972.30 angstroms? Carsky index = -6.1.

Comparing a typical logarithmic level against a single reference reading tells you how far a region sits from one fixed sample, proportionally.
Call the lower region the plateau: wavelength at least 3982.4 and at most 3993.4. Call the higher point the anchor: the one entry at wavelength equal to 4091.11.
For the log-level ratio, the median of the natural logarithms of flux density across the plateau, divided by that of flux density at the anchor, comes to 0.97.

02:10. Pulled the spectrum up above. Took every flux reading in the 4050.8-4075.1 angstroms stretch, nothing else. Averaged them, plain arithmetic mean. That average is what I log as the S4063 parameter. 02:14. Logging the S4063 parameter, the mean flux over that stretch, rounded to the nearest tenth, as 13.2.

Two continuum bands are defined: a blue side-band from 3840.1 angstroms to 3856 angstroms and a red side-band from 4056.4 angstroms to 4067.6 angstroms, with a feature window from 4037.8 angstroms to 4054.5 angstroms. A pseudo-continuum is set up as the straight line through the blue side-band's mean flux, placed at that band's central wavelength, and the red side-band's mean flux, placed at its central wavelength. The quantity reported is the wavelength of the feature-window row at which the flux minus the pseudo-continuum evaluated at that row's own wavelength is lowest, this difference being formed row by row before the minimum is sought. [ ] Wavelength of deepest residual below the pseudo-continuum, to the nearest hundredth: 4046.15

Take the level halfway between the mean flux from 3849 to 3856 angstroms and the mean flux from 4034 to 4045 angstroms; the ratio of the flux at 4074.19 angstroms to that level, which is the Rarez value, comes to 1.13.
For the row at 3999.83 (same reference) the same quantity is 1.12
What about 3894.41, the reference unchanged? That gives 0.87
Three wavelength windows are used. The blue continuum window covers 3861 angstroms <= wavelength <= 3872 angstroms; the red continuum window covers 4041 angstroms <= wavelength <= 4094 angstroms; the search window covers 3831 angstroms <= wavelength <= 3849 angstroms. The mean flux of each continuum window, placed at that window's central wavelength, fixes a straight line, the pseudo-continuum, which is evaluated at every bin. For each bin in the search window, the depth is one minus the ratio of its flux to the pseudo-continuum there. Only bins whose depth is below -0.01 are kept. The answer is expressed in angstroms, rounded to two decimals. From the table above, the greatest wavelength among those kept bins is 3848.06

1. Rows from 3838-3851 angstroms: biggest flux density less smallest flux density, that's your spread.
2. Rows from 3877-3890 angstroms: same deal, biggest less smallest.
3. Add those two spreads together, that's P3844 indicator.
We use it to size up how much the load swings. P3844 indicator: 10.7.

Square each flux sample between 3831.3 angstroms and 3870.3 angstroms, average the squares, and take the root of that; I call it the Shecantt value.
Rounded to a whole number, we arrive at 10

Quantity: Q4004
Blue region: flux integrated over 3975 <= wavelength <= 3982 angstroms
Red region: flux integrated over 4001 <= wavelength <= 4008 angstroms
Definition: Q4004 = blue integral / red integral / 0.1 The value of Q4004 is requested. 8.5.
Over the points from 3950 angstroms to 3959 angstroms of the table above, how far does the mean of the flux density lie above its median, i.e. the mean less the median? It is -0.2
